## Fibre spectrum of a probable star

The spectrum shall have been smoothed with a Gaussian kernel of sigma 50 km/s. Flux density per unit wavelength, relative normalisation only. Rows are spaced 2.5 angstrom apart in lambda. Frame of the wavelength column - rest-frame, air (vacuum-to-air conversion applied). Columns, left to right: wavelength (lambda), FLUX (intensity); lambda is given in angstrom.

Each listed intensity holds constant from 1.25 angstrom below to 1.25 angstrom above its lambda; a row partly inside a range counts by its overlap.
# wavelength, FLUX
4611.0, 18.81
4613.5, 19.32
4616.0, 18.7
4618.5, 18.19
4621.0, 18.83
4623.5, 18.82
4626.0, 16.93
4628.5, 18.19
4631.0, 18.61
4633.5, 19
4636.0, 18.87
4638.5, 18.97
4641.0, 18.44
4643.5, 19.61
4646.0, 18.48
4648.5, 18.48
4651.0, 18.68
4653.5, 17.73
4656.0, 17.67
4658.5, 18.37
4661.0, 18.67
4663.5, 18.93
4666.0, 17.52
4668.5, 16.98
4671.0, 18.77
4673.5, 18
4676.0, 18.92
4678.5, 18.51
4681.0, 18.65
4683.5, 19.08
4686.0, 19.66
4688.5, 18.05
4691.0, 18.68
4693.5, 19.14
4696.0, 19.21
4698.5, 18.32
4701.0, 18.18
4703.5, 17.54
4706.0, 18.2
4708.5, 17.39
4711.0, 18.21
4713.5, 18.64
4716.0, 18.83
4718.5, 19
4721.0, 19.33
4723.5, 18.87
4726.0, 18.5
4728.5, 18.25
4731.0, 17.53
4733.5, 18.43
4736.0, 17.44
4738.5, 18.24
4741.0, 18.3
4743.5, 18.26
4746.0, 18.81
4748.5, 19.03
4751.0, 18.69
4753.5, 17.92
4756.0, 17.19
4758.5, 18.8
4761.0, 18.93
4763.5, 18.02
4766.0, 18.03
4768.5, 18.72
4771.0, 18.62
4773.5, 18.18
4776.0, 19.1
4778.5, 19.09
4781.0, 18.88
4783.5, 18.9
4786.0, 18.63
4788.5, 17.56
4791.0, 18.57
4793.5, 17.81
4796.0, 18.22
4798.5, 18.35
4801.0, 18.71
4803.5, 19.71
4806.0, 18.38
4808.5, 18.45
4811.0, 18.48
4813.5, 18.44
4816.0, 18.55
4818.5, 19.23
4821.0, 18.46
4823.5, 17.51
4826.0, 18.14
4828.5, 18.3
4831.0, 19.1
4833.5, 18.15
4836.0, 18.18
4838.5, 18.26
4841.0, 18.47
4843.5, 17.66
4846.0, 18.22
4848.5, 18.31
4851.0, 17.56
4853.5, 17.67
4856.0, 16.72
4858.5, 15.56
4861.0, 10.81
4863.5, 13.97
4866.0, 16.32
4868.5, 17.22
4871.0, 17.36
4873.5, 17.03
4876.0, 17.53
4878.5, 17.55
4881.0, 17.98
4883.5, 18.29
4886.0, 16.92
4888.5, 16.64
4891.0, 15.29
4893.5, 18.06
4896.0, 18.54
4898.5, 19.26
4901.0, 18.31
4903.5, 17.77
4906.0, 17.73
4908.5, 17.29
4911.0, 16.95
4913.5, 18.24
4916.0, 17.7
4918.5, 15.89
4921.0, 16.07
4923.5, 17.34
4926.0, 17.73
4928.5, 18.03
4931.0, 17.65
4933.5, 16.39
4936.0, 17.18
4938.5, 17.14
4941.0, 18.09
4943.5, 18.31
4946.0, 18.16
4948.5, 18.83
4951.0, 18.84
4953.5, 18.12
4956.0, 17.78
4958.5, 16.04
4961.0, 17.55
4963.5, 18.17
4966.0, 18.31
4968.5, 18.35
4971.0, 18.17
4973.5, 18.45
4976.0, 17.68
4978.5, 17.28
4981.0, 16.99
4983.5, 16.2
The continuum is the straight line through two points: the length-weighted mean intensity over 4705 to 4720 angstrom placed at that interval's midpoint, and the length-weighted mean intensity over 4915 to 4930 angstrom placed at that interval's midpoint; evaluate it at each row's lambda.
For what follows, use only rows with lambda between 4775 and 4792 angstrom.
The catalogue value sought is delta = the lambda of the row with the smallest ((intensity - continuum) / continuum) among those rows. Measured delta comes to 4788.5 angstrom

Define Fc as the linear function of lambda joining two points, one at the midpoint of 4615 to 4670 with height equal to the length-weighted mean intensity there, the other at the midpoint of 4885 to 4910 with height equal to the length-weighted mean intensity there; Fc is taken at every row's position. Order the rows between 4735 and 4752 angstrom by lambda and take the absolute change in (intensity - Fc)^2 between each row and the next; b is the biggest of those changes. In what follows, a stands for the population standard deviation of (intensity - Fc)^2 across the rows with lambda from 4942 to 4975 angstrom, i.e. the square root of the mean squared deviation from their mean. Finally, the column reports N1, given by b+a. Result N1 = 1.2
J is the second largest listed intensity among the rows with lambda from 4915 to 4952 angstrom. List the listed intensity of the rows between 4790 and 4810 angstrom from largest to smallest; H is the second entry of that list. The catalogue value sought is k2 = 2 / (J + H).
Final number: 0.0533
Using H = 18.71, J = 18.83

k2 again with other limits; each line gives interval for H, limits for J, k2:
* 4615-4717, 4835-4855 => 0.0527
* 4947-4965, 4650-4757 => 0.0524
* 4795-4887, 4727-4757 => 0.0526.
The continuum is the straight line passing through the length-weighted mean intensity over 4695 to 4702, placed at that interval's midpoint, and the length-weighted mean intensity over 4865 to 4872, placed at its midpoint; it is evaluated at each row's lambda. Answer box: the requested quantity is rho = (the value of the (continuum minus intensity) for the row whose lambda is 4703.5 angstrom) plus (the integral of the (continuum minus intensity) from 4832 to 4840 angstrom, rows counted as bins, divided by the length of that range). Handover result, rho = 0.02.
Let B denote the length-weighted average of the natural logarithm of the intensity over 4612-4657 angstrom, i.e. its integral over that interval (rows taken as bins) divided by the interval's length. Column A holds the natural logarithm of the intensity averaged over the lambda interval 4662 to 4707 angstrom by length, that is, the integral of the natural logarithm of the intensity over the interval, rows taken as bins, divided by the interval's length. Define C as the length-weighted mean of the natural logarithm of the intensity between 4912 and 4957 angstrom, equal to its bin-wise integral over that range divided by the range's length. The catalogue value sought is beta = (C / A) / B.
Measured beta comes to 0.337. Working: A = 2.92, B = 2.92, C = 2.869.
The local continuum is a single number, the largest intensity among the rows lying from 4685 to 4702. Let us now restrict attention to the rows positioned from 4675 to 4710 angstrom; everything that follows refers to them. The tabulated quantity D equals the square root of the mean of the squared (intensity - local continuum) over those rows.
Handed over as 1.3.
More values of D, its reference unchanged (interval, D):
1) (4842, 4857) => 2.0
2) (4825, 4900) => 2.9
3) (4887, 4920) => 2.4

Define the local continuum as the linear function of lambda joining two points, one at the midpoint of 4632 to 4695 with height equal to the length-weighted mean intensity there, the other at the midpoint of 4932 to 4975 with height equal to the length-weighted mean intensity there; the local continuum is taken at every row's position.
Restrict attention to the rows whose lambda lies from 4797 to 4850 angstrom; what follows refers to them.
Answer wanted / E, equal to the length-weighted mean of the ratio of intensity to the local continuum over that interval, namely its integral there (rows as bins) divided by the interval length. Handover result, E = 1.01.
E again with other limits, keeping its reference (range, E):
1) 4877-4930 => 0.97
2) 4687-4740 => 1.00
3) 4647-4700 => 1.00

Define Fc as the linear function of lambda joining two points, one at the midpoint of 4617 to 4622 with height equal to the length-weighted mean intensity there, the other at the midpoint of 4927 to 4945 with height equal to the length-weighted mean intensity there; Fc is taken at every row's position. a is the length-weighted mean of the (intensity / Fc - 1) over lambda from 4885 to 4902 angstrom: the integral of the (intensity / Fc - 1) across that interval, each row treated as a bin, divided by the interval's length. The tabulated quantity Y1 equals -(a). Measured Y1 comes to 0.01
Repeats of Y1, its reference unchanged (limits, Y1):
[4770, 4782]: -0.04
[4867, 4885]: 0.01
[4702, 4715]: 0.01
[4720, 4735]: -0.02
